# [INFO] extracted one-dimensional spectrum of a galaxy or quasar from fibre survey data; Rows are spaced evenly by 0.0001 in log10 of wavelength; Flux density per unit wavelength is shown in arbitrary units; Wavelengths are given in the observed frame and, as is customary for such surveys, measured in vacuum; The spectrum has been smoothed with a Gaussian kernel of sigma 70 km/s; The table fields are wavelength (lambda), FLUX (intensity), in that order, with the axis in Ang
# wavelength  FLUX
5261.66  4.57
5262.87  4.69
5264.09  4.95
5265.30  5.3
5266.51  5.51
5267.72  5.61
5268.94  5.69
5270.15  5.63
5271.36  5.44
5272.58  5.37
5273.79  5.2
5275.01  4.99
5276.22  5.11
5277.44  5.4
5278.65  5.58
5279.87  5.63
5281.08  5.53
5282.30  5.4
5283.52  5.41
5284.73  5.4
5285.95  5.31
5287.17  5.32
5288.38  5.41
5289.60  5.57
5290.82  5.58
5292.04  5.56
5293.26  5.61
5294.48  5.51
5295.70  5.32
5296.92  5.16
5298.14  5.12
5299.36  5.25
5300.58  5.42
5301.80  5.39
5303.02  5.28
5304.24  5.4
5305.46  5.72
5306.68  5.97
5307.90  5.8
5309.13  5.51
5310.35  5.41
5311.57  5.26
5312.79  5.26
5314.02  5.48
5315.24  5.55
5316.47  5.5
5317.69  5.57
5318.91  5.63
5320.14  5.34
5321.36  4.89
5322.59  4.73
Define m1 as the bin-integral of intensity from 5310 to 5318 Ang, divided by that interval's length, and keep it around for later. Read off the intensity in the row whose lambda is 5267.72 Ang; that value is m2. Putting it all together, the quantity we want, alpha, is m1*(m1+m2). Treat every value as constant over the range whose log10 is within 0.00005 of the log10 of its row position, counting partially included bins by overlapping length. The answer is 59.9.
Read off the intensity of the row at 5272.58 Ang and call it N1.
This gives 5.37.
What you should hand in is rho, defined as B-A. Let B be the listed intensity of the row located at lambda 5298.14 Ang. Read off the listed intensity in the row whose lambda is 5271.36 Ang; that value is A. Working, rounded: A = 5.44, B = 5.12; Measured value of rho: -0.32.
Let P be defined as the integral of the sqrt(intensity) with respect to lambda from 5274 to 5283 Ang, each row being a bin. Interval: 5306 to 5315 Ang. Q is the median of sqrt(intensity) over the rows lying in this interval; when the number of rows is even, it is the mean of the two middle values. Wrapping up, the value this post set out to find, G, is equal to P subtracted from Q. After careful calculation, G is -18.5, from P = 20.8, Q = 2.34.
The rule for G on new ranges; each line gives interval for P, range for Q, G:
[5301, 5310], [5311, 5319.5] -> -18.9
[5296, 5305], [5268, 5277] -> -18.4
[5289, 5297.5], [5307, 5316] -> -17.5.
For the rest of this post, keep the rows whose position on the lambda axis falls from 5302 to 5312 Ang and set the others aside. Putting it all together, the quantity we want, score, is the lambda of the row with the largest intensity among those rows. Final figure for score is 5306.68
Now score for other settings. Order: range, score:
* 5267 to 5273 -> 5268.94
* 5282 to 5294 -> 5293.26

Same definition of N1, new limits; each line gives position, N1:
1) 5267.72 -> 5.61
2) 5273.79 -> 5.2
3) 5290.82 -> 5.58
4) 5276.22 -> 5.11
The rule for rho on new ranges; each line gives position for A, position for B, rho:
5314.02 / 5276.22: -0.37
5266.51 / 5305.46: 0.21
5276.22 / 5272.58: 0.26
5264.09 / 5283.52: 0.46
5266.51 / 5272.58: -0.14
